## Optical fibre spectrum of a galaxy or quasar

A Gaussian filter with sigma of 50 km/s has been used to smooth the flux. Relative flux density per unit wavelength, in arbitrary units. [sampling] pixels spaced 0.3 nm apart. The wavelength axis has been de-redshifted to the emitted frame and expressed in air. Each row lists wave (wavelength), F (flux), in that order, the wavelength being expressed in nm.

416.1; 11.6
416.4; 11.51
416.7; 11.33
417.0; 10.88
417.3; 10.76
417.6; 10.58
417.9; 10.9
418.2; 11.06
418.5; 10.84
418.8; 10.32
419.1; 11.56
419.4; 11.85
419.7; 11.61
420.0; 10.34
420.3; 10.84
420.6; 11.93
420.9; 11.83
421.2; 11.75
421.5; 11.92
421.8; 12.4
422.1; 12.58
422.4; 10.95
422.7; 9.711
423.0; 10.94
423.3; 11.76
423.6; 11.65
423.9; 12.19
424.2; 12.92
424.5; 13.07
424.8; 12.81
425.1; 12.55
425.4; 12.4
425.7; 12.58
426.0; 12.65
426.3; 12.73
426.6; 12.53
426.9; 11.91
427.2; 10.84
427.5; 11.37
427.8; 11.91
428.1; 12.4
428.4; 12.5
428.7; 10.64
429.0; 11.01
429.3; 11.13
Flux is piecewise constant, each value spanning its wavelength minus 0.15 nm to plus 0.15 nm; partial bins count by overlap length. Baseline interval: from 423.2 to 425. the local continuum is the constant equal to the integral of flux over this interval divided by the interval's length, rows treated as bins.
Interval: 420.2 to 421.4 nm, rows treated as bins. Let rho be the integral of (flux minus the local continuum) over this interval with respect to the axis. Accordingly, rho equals -0.9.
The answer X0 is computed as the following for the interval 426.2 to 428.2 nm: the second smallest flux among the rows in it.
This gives 11.37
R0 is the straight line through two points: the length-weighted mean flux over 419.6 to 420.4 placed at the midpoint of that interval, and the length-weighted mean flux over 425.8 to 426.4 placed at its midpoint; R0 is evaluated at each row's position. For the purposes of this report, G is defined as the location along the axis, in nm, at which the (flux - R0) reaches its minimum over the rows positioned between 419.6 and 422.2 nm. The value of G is 420.0 nm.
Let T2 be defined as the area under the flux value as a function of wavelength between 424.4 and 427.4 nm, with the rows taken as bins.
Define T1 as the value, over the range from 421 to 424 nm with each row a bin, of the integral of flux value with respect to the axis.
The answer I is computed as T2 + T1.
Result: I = 71.9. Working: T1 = 34.7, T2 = 37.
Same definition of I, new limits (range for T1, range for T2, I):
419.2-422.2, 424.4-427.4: 72.2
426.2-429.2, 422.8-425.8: 72.0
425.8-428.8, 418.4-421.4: 69.9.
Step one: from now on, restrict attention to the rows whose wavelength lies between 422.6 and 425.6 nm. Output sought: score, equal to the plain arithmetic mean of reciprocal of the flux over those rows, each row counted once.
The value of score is 0.0840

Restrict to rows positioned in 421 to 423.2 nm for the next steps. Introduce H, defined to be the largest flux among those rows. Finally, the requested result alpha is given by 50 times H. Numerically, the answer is 629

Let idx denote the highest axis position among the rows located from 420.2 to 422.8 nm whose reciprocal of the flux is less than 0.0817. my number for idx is 422.1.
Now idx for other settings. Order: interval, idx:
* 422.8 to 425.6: 425.4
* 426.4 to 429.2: 428.4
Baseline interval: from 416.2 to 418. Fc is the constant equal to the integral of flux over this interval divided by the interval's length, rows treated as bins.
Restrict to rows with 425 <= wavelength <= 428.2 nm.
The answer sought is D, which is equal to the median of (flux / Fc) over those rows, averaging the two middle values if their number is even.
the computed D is 1.13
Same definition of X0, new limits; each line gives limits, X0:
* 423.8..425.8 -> 12.4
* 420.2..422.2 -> 11.75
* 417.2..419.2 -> 10.58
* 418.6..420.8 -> 10.34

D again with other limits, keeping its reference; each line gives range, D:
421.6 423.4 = 1.03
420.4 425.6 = 1.08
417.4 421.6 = 1.03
